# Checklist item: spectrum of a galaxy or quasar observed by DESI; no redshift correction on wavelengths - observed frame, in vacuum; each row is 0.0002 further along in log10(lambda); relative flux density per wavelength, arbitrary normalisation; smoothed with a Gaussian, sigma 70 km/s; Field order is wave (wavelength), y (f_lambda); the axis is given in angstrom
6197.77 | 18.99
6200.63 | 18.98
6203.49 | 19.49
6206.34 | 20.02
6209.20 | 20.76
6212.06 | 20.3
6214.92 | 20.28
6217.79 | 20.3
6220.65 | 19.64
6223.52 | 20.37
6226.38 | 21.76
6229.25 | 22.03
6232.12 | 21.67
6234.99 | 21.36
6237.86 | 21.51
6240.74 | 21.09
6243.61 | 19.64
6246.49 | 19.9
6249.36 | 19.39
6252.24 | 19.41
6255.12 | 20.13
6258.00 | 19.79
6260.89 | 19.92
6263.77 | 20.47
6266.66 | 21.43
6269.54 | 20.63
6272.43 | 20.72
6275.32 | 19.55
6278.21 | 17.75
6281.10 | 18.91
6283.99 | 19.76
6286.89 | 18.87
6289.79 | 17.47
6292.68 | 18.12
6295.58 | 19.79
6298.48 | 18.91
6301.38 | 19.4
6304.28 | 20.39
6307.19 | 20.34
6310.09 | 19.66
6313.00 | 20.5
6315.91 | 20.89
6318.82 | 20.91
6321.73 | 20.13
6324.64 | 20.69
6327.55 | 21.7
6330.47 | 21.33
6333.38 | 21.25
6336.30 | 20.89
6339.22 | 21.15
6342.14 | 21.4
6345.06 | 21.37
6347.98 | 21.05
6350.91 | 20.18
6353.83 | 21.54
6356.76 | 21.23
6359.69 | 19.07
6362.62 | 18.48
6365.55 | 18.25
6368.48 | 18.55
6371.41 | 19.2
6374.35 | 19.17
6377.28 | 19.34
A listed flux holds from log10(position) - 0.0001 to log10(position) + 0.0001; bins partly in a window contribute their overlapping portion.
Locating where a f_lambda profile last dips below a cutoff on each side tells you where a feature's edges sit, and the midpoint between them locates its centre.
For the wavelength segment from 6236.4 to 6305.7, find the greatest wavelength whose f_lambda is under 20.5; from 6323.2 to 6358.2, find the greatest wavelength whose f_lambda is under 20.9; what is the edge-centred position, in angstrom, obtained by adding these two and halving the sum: 6327.6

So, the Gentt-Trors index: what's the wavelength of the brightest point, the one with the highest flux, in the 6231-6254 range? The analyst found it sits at 6232.12 angstrom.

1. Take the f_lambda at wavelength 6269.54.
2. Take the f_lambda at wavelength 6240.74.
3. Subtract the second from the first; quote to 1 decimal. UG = -0.5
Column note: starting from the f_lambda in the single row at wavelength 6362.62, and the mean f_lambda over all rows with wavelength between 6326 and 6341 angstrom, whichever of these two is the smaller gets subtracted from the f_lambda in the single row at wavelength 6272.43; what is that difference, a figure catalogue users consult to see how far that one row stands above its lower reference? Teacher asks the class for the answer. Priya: 2.24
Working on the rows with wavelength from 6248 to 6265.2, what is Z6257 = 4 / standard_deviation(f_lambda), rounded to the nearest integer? 10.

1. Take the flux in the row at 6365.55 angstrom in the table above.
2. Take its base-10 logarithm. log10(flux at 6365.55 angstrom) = 1.26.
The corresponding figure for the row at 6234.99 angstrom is 1.33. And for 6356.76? 1.33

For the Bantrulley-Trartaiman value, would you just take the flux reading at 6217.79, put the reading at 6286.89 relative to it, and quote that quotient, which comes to 0.93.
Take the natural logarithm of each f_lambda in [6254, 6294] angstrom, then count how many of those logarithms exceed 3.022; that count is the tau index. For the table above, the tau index 3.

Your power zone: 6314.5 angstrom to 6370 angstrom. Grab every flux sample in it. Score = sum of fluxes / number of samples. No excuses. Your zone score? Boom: 20.5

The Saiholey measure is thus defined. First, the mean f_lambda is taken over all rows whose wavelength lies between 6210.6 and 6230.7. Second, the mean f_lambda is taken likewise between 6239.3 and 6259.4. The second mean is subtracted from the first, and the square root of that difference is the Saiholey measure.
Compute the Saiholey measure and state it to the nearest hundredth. 0.87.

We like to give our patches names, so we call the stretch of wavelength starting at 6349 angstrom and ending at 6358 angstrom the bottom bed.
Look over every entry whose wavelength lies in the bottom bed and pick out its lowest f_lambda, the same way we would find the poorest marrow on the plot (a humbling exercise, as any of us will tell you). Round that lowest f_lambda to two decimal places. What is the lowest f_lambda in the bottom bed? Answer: 20.18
